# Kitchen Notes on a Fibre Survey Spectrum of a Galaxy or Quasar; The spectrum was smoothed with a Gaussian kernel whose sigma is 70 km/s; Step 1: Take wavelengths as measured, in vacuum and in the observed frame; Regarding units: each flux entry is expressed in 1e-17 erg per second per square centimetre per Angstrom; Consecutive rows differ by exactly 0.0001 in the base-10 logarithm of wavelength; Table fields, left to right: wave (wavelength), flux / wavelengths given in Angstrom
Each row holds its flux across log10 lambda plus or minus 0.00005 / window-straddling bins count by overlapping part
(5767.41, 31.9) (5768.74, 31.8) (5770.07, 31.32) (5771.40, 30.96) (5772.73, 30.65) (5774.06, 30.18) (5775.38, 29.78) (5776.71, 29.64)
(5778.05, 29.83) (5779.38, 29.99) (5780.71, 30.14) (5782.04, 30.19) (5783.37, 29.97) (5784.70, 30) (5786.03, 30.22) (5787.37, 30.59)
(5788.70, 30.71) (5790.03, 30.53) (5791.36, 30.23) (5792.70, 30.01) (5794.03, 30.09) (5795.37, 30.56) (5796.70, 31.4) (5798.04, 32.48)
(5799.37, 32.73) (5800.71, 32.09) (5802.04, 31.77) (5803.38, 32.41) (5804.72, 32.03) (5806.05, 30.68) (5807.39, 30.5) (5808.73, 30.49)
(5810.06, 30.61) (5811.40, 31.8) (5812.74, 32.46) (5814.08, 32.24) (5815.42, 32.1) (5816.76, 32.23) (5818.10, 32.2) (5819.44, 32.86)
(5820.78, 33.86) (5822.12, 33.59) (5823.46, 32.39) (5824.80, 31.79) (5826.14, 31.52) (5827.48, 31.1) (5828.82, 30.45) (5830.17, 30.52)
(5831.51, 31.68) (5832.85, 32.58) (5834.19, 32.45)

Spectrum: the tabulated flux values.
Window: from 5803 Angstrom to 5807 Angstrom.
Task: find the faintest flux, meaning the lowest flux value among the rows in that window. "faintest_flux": 30.68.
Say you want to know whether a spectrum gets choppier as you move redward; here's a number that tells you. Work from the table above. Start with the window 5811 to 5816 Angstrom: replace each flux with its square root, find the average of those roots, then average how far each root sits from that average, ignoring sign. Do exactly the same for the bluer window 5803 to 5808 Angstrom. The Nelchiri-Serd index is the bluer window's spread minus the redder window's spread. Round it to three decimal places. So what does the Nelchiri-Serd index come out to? 0.055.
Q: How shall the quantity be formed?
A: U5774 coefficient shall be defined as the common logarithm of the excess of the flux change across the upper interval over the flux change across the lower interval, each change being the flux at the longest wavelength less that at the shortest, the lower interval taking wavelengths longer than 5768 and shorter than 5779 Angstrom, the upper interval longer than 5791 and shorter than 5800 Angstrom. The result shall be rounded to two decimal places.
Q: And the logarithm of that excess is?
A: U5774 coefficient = 0.65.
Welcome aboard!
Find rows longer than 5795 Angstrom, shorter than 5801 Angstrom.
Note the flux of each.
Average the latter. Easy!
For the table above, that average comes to 31.9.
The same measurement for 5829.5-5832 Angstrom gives 31.1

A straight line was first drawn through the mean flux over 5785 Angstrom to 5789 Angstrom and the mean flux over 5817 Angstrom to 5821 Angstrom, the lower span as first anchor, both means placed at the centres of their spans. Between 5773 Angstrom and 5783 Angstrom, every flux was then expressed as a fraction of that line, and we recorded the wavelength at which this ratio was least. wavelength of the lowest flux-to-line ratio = 5776.71 Angstrom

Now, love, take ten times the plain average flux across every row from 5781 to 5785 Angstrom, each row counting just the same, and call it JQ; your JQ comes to 301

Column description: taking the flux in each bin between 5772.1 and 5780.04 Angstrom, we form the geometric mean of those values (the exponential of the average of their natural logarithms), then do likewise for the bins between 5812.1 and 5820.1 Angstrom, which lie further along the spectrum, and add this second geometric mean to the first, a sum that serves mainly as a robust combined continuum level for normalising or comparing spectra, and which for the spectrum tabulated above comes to 62.4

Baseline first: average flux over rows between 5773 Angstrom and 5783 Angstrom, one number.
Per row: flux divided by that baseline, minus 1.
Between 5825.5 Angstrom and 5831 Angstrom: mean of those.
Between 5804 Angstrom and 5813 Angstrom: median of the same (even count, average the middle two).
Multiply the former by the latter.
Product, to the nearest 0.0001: 0.0007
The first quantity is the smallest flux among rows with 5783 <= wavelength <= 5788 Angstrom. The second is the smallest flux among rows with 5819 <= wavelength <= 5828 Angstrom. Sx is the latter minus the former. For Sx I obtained 1.13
